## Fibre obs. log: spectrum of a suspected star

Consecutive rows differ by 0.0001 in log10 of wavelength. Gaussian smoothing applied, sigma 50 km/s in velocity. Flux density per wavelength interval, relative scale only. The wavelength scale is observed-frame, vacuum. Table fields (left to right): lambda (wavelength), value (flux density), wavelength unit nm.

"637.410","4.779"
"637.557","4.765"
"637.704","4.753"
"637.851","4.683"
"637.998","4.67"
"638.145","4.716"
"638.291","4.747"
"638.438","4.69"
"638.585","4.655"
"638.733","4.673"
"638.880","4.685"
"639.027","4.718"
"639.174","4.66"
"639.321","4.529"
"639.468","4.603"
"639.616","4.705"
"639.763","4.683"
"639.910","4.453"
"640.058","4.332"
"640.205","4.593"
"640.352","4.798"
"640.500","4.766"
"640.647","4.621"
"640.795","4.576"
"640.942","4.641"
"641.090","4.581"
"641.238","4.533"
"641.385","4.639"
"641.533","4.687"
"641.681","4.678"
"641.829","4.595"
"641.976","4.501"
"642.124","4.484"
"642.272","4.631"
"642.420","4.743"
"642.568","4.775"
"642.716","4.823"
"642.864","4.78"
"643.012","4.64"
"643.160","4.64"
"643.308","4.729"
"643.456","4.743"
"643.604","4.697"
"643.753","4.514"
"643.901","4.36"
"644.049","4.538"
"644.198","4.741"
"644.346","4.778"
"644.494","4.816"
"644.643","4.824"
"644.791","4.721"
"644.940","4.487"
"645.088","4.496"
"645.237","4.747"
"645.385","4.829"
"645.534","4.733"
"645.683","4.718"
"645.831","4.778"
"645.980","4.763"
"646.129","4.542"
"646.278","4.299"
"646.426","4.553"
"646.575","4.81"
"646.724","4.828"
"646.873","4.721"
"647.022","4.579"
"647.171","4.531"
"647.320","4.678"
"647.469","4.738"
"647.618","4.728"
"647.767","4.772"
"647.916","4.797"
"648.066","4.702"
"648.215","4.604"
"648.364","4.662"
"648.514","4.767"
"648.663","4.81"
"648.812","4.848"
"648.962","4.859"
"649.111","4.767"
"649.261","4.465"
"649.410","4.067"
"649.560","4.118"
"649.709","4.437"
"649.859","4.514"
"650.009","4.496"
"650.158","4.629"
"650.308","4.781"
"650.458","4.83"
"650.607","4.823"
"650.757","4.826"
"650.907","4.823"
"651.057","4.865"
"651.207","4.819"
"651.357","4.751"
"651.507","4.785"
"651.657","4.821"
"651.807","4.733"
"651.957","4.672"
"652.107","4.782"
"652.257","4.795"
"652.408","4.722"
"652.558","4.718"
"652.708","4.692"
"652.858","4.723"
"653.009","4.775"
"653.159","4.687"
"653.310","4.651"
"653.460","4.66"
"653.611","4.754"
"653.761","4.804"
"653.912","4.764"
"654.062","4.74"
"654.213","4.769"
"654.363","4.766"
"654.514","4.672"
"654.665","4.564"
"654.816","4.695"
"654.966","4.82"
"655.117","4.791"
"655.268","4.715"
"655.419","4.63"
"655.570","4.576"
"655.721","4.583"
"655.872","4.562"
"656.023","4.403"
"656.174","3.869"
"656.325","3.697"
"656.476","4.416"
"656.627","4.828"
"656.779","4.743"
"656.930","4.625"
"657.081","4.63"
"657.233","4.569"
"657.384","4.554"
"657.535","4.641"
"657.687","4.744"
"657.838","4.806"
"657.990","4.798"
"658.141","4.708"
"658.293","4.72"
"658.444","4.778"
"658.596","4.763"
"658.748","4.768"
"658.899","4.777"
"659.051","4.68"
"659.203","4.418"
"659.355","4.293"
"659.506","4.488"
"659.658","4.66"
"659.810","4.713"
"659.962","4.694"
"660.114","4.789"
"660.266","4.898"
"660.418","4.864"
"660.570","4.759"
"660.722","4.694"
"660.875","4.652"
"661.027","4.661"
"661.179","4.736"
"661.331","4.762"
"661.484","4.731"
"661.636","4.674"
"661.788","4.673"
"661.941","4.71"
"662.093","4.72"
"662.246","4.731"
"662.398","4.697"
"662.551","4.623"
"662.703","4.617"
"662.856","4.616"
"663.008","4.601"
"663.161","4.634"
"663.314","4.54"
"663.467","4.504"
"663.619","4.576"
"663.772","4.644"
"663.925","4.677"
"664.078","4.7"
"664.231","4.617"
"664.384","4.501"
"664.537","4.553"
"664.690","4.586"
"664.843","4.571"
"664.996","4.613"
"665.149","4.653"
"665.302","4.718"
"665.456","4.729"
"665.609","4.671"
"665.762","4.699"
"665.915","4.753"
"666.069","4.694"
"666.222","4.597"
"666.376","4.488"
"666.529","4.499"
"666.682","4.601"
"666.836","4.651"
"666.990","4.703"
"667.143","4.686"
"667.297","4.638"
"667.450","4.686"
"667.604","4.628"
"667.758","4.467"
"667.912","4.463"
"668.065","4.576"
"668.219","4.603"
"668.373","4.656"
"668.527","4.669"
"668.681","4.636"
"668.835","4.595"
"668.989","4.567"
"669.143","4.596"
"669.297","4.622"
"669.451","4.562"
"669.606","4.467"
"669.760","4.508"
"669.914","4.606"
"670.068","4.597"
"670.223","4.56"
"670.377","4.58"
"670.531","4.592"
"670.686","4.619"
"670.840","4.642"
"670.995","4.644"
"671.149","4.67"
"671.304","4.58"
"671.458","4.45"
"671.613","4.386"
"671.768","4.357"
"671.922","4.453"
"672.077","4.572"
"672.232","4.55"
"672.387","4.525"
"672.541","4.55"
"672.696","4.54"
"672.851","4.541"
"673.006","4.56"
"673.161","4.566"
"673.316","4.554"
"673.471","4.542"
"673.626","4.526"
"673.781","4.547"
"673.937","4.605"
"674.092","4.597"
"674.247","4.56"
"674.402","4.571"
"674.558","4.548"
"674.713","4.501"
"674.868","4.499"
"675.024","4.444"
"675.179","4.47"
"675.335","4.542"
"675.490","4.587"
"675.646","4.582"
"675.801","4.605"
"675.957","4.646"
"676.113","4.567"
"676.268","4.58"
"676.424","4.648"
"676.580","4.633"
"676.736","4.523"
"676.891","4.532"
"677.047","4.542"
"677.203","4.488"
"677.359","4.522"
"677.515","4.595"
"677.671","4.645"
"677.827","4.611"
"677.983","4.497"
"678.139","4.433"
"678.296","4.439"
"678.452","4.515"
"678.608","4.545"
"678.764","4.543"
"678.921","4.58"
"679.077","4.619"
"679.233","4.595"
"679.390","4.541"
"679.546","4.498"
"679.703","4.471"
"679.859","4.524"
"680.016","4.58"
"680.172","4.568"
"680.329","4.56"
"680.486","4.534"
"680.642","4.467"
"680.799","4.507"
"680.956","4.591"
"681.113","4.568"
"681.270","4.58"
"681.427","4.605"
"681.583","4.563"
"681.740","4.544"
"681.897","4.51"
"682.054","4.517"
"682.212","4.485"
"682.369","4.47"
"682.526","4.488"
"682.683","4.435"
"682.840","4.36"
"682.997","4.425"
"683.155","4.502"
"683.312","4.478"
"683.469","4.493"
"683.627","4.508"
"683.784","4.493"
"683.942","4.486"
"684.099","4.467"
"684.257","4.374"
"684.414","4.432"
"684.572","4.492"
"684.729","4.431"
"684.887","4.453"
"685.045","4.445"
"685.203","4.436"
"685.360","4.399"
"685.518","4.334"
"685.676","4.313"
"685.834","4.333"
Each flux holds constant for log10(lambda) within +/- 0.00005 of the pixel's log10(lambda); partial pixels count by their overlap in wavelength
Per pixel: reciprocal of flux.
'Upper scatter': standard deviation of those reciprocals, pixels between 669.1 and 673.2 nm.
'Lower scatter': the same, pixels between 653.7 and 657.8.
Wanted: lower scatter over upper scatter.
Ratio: 3.9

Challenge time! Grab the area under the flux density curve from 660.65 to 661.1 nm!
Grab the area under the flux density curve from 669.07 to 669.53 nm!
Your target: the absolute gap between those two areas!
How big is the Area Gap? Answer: 0.01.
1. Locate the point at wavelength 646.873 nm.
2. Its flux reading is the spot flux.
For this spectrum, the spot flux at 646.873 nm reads 4.721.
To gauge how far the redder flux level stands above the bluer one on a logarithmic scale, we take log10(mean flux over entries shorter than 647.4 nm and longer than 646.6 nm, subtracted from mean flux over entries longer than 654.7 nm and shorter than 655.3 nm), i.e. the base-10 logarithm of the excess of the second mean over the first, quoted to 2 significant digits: -1.1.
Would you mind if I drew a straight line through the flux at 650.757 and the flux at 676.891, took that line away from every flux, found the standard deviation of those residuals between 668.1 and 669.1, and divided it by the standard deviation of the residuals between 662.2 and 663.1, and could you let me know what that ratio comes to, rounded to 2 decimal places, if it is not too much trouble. 0.75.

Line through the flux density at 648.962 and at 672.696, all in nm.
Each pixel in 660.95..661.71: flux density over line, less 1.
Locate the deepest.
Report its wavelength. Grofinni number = 661.027 nm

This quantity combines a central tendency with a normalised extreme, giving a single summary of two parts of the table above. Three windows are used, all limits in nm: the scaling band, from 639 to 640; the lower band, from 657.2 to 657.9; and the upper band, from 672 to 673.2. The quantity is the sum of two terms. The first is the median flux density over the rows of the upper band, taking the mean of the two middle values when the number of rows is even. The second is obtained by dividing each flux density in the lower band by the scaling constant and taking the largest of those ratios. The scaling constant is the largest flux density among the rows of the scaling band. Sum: 5.569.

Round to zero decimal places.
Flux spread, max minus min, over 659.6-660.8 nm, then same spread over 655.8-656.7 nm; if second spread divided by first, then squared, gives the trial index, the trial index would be 23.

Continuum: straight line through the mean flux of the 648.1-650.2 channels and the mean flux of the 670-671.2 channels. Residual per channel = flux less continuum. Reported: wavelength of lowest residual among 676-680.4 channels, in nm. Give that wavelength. 678.139 nm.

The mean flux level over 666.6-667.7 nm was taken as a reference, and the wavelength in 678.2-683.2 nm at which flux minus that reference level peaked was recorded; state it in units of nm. 679.077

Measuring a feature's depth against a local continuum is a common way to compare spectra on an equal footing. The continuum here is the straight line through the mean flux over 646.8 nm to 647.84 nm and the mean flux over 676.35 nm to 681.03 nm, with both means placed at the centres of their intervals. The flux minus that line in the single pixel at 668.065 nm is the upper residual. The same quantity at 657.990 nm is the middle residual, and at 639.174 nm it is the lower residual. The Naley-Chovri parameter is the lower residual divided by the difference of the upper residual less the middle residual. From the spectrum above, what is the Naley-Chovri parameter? 0.3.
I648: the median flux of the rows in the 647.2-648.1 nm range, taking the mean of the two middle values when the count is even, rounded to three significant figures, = 4.73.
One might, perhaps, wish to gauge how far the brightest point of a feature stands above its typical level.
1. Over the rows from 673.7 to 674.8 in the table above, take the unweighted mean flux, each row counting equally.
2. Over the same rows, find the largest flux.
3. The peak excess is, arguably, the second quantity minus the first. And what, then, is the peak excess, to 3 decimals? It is 0.044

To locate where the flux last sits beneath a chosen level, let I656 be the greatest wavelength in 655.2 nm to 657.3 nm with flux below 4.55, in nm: 656.476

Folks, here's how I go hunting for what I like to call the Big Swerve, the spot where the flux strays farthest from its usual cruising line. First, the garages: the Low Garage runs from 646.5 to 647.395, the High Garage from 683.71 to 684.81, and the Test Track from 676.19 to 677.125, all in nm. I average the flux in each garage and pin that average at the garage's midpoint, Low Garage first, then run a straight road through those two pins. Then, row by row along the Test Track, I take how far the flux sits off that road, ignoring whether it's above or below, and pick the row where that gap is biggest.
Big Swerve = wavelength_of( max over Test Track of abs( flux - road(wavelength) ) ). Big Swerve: 676.424 nm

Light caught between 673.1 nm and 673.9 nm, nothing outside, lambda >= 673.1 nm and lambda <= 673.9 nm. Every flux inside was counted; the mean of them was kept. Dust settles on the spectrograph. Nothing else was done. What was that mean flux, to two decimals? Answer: 4.55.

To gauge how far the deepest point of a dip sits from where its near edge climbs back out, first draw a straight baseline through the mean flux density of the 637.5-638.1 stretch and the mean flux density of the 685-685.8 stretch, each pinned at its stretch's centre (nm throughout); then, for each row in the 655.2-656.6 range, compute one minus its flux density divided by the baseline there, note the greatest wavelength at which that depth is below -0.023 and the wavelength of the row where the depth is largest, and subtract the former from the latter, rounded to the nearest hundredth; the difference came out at 1.06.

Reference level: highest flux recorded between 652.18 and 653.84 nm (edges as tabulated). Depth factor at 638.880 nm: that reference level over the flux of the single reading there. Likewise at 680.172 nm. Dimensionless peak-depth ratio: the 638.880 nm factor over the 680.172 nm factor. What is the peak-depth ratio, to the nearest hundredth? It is 0.98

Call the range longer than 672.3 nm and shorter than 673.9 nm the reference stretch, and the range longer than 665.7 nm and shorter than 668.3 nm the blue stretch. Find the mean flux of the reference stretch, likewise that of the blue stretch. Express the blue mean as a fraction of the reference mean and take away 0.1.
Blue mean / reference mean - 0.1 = 0.915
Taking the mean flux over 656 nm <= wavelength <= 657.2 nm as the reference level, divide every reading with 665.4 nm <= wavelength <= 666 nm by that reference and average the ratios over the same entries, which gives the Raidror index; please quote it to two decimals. 1.07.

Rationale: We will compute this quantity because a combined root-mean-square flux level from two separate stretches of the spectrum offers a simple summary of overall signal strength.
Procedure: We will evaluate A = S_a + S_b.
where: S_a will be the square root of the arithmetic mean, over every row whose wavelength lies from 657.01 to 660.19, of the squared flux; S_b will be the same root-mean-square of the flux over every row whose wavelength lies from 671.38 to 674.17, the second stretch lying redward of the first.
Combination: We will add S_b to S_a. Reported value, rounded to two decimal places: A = 9.19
